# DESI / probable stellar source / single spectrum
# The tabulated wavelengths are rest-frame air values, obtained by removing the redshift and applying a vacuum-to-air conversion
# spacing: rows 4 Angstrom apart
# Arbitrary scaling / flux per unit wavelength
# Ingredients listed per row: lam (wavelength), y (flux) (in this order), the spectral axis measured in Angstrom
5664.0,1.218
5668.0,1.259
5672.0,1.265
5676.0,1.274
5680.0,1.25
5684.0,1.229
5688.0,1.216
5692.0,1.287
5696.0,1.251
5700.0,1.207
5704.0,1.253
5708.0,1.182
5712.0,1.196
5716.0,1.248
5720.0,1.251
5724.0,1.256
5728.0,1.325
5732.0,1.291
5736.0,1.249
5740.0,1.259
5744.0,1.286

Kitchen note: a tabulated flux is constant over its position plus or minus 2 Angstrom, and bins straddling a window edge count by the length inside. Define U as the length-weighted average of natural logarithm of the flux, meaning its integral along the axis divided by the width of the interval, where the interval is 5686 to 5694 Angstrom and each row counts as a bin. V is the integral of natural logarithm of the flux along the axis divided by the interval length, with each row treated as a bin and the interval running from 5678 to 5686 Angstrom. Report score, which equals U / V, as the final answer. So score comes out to 1.04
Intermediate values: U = 0.224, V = 0.215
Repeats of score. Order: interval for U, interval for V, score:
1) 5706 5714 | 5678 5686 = 0.81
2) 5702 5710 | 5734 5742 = 0.87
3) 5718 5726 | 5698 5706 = 1.09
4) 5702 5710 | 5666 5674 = 0.84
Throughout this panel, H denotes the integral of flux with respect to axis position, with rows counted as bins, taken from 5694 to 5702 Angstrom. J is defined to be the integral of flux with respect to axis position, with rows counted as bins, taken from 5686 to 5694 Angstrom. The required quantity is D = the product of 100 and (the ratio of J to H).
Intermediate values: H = 9.8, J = 10.0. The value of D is 101.8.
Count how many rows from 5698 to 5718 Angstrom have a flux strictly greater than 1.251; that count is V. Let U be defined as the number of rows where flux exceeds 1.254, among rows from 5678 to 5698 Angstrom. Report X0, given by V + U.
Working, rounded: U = 1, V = 1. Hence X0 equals 2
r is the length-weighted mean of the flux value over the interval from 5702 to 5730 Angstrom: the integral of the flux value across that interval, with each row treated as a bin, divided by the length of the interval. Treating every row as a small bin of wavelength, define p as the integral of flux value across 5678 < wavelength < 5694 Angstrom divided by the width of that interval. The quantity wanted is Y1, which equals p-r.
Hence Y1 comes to 0.001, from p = 1.25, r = 1.24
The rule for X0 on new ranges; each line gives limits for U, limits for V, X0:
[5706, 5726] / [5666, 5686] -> 4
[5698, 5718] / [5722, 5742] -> 4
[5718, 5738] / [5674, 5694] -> 5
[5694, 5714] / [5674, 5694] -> 2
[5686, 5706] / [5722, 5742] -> 5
